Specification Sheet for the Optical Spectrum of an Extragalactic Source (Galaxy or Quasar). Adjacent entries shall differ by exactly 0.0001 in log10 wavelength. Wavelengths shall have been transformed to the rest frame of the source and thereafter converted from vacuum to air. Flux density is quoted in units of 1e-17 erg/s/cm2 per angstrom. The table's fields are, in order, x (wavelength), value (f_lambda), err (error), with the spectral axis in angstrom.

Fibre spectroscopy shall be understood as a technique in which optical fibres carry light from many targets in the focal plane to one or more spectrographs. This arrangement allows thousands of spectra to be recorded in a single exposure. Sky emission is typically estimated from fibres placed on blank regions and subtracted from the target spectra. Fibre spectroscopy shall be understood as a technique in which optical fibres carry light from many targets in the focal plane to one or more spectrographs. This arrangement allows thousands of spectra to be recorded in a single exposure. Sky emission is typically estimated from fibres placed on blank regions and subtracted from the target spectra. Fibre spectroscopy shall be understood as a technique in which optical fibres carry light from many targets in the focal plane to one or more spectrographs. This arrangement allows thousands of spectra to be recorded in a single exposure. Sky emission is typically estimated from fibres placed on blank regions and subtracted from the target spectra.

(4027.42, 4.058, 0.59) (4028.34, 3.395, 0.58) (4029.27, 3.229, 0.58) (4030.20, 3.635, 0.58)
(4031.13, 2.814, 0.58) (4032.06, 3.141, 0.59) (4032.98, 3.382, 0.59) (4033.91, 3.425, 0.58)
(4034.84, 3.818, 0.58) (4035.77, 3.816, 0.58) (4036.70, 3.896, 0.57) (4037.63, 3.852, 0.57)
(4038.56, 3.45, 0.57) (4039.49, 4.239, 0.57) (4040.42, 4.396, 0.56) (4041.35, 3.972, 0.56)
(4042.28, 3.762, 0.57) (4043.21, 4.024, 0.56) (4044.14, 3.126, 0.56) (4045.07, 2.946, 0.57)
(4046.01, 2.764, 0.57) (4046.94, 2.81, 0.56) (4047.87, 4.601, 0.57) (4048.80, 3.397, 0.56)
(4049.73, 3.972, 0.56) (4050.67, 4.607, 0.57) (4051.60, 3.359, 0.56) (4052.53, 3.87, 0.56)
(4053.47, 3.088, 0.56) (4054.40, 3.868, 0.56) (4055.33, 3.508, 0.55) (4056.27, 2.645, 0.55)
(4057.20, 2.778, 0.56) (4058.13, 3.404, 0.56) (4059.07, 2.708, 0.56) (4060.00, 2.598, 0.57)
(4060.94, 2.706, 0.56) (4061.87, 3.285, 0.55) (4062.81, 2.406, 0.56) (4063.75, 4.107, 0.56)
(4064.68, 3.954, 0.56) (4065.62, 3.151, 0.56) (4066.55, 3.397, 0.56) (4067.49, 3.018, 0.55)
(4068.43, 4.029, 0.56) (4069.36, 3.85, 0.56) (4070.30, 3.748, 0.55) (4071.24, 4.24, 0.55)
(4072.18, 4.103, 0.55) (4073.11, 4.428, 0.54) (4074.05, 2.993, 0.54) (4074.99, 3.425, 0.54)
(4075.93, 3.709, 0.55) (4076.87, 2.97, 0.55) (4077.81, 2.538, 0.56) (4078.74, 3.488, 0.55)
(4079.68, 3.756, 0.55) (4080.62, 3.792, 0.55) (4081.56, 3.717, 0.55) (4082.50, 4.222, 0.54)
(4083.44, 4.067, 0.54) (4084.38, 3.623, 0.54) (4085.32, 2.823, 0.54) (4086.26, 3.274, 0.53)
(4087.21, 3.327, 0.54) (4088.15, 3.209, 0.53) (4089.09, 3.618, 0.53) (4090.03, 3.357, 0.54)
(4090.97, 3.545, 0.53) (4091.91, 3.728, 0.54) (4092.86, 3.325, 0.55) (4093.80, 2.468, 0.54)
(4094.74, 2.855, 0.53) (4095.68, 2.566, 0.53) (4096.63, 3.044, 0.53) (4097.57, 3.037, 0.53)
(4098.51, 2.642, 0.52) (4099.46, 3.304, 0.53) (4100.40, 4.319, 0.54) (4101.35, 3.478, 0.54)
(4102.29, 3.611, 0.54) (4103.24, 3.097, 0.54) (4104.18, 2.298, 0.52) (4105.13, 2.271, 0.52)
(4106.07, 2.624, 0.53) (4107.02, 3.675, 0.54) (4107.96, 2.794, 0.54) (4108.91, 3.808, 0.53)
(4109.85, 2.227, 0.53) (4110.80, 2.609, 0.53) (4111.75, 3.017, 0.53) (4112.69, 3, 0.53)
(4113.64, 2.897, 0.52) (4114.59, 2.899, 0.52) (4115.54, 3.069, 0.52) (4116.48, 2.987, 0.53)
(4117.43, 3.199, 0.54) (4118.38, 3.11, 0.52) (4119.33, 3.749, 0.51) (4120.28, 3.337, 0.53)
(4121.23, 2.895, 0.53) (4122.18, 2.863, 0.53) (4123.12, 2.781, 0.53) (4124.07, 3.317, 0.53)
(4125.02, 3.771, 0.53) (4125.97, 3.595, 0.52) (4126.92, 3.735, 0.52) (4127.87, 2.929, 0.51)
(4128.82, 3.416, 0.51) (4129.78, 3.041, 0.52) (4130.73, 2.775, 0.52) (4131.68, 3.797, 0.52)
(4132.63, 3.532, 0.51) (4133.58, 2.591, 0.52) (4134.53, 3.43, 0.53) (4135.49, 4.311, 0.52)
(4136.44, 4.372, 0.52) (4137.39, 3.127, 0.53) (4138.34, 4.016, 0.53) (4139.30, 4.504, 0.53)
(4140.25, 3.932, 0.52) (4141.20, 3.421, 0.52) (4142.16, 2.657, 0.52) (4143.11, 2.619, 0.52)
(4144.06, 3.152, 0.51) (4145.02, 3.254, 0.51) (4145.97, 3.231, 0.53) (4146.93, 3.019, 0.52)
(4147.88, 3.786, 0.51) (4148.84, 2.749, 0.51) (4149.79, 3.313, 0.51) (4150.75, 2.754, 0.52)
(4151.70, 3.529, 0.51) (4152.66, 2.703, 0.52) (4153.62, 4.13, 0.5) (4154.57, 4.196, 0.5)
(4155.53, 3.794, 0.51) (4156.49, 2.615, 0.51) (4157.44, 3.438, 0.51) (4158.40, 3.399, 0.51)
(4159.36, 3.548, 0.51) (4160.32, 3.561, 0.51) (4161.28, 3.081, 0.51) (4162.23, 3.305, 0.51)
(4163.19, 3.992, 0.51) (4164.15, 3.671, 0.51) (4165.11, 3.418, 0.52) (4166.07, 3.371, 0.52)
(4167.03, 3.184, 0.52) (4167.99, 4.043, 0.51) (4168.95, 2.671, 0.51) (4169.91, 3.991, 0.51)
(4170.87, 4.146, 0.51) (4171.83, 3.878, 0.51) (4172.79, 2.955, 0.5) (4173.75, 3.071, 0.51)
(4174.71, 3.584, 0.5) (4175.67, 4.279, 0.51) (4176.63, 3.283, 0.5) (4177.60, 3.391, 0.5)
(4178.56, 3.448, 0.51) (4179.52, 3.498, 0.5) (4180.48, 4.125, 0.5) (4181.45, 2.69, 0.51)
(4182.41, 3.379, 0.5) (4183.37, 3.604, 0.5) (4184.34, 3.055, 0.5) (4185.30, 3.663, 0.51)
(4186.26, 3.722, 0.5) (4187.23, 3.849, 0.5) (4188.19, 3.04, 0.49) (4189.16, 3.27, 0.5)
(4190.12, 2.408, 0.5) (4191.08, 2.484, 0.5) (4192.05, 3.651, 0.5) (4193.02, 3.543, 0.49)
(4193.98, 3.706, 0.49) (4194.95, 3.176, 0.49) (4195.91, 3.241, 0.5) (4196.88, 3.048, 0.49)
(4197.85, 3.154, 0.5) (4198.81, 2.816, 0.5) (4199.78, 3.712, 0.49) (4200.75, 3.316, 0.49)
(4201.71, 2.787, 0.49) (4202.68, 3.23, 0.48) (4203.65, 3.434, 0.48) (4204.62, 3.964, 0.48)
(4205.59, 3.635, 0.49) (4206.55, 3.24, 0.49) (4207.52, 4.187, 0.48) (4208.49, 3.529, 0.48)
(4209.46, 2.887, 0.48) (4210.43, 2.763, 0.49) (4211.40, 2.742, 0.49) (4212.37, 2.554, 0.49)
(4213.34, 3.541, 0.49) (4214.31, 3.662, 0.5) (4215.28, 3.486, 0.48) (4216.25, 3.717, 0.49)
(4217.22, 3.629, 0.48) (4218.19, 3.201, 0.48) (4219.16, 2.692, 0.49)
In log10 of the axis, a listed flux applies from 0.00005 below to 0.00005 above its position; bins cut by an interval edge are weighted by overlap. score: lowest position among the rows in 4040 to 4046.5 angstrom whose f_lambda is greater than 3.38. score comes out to 4040.42 angstrom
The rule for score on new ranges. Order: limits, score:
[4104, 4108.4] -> 4107.02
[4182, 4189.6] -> 4183.37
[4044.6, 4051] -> 4047.87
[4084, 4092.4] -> 4084.38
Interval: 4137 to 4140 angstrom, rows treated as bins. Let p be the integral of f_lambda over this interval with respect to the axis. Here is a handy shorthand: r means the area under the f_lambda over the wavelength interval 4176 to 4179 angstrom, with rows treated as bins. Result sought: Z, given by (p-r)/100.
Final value 0.015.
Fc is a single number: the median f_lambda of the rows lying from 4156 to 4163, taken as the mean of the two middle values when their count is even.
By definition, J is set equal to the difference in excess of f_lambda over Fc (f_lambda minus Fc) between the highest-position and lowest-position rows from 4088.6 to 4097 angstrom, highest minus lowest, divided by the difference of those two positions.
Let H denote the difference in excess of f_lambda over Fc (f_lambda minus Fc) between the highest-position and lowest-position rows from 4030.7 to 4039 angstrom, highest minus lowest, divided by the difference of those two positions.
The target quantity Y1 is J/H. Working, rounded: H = 0.09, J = -0.08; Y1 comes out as -0.9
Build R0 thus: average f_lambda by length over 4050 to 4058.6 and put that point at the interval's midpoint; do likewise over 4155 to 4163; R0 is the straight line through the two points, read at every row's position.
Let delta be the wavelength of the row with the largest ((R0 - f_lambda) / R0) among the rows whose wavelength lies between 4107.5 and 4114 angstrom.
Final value 4109.85 angstrom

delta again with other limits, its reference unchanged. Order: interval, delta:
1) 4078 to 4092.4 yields 4085.32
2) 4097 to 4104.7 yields 4104.18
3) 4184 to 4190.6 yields 4190.12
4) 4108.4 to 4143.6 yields 4109.85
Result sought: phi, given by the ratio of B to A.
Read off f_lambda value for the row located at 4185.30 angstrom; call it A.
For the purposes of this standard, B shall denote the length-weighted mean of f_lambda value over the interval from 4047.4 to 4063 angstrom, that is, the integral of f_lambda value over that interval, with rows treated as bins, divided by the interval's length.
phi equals 0.92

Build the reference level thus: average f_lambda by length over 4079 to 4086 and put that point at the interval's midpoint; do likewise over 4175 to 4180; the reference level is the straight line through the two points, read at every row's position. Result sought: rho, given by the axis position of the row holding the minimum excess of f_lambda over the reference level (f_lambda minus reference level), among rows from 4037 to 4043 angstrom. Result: 4038.56 angstrom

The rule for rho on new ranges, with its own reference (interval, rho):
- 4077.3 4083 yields 4077.81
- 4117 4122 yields 4121.23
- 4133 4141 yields 4133.58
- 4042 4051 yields 4046.01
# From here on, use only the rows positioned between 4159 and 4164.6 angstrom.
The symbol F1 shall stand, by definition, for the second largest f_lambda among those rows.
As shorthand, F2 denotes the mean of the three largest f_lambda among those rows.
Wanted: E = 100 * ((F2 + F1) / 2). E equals 371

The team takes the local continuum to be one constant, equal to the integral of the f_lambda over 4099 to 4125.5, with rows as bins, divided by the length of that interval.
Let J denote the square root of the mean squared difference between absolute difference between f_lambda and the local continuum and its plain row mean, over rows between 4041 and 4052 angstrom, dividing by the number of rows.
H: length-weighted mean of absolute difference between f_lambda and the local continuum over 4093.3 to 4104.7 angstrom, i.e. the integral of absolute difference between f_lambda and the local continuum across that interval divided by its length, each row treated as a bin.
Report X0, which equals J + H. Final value 0.91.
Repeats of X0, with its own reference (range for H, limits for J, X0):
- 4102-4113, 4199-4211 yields 0.77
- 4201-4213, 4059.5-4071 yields 0.75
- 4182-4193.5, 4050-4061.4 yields 0.80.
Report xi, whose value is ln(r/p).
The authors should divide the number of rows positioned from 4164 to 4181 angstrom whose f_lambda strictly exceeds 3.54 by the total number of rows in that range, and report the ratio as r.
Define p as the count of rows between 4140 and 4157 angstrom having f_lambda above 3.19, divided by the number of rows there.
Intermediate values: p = 0.56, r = 0.44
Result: -0.2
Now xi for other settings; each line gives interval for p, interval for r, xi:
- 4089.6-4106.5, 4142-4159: -0.7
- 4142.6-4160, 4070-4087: 0.0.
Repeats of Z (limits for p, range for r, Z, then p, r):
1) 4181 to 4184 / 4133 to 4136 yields -0.007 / 9.7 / 10.4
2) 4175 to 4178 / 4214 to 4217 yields 0.001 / 10.9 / 10.9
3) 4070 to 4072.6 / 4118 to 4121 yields 0.004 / 10.5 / 10.1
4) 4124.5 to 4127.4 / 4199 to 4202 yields 0.009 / 10.7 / 9.8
